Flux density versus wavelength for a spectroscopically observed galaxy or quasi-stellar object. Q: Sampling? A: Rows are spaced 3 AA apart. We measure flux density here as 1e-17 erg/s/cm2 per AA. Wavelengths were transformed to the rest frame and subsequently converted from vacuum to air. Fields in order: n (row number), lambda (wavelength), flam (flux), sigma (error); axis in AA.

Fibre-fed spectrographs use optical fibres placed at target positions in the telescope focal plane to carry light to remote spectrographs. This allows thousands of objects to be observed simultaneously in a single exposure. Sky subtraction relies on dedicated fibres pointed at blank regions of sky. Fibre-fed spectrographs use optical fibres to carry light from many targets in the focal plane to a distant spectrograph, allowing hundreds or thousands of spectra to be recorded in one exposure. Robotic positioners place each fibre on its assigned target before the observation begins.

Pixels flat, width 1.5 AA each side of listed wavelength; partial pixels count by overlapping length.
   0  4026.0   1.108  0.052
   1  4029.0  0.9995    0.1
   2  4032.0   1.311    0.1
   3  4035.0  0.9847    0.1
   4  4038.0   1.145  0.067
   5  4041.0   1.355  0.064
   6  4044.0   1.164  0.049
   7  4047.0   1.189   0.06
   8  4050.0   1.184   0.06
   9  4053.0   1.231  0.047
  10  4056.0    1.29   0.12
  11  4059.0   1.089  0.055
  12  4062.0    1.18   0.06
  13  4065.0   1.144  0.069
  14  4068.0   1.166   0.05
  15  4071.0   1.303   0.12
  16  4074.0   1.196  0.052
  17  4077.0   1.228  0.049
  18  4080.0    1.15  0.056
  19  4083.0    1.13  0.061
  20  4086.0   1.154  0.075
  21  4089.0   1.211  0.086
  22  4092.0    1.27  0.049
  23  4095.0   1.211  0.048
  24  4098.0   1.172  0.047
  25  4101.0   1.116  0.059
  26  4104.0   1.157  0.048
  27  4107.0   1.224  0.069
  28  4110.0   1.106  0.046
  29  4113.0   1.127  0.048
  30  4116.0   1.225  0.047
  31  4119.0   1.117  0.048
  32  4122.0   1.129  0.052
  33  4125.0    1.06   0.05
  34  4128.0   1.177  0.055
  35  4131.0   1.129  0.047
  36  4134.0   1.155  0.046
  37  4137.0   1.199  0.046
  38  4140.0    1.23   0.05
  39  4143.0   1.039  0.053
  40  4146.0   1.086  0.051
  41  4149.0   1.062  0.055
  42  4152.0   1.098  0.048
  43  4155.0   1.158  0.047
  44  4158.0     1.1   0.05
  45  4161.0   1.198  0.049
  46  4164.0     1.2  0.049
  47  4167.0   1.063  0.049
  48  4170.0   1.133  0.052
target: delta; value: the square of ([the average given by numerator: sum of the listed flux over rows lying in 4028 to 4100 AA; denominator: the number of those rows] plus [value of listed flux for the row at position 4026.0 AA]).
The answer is 5.26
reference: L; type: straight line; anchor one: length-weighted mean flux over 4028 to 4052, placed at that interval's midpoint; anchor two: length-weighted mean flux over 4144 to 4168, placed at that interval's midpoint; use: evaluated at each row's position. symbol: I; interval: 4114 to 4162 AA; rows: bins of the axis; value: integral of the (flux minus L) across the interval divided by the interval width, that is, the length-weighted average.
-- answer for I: 0.006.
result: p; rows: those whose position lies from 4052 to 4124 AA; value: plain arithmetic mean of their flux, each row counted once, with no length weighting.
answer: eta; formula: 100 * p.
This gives 118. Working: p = 1.180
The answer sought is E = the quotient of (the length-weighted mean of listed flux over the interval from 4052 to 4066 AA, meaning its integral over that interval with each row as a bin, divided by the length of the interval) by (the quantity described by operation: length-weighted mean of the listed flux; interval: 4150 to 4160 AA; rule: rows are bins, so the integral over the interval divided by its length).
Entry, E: 1.06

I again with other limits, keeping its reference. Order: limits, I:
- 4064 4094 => 0.042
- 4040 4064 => 0.040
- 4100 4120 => 0.015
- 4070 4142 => 0.030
